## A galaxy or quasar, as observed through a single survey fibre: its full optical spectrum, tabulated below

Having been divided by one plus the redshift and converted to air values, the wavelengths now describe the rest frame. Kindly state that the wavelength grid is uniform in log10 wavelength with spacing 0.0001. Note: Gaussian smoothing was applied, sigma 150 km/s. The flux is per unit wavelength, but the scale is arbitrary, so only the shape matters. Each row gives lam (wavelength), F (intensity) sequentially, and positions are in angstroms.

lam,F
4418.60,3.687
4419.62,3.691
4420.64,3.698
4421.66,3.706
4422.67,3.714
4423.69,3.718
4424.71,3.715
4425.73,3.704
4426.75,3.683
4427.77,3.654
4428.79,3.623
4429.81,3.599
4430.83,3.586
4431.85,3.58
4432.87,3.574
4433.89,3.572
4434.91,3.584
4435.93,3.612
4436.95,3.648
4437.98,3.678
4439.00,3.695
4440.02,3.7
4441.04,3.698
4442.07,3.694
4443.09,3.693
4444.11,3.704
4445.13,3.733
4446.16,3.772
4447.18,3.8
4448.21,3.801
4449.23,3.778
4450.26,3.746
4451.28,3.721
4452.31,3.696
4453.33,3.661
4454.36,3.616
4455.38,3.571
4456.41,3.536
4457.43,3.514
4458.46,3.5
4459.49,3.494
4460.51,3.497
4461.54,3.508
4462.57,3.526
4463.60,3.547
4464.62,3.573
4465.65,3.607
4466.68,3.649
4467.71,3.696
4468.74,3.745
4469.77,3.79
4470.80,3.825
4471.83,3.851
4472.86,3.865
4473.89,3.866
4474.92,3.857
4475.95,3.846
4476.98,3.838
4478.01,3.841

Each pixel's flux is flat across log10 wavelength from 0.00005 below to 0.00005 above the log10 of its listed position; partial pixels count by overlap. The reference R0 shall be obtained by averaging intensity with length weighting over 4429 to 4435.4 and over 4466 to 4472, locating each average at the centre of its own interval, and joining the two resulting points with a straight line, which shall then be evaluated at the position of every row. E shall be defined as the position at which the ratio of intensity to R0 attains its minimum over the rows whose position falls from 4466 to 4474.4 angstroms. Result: 4466.68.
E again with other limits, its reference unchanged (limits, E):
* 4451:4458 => 4457.43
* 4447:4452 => 4451.28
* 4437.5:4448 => 4443.09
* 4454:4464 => 4460.51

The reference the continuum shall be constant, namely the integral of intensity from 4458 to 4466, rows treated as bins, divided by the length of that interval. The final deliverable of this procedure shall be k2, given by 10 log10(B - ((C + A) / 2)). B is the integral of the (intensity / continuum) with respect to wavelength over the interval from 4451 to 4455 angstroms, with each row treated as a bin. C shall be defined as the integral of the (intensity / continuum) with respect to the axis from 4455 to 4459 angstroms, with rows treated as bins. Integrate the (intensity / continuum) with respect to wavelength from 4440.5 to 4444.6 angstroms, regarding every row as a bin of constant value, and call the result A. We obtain -19.0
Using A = 4.29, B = 4.16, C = 3.99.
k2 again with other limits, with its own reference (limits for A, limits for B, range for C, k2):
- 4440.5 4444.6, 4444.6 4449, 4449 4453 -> -3.5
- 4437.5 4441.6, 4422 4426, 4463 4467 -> -14.9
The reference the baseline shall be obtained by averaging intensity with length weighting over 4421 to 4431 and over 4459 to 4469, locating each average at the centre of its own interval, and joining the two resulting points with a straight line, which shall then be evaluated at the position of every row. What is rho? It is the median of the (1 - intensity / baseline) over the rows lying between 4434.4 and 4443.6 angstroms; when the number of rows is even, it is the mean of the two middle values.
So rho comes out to -0.015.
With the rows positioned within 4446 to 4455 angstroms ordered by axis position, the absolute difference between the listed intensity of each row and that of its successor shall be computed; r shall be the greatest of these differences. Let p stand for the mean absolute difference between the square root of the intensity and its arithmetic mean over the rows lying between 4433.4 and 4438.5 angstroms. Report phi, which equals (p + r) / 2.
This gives 0.027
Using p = 0.0093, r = 0.045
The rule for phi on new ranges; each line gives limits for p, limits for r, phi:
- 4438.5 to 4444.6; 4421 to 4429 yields 0.016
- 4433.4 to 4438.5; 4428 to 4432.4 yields 0.017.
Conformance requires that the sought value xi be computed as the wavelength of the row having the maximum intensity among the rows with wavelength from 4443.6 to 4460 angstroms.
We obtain 4448.21 angstroms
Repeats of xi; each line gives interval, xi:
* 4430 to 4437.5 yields 4436.95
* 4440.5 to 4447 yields 4446.16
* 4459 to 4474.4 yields 4473.89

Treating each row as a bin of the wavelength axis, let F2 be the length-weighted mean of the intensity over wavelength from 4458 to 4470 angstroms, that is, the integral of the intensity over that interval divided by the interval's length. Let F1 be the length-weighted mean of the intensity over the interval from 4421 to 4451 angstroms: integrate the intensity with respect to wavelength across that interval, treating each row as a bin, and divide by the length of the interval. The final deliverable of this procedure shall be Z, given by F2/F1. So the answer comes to 0.975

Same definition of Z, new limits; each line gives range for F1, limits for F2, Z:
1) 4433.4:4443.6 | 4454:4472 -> 0.987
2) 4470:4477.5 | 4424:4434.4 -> 0.943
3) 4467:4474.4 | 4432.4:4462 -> 0.960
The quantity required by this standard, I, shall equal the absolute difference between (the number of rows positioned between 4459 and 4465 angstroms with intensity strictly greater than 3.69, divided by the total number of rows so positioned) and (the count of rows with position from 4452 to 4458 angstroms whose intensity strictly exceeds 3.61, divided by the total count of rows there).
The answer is 0.5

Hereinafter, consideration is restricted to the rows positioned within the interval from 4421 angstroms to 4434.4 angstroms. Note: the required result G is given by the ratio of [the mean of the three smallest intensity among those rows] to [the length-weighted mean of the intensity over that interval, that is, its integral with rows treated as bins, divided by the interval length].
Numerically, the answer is 0.980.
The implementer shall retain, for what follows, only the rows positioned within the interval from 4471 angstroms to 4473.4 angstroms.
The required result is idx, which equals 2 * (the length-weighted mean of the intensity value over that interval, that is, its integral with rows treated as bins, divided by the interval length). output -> 7.71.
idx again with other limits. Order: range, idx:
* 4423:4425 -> 7.42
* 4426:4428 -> 7.34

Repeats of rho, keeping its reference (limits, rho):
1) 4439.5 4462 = -0.017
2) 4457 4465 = 0.022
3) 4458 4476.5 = -0.028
